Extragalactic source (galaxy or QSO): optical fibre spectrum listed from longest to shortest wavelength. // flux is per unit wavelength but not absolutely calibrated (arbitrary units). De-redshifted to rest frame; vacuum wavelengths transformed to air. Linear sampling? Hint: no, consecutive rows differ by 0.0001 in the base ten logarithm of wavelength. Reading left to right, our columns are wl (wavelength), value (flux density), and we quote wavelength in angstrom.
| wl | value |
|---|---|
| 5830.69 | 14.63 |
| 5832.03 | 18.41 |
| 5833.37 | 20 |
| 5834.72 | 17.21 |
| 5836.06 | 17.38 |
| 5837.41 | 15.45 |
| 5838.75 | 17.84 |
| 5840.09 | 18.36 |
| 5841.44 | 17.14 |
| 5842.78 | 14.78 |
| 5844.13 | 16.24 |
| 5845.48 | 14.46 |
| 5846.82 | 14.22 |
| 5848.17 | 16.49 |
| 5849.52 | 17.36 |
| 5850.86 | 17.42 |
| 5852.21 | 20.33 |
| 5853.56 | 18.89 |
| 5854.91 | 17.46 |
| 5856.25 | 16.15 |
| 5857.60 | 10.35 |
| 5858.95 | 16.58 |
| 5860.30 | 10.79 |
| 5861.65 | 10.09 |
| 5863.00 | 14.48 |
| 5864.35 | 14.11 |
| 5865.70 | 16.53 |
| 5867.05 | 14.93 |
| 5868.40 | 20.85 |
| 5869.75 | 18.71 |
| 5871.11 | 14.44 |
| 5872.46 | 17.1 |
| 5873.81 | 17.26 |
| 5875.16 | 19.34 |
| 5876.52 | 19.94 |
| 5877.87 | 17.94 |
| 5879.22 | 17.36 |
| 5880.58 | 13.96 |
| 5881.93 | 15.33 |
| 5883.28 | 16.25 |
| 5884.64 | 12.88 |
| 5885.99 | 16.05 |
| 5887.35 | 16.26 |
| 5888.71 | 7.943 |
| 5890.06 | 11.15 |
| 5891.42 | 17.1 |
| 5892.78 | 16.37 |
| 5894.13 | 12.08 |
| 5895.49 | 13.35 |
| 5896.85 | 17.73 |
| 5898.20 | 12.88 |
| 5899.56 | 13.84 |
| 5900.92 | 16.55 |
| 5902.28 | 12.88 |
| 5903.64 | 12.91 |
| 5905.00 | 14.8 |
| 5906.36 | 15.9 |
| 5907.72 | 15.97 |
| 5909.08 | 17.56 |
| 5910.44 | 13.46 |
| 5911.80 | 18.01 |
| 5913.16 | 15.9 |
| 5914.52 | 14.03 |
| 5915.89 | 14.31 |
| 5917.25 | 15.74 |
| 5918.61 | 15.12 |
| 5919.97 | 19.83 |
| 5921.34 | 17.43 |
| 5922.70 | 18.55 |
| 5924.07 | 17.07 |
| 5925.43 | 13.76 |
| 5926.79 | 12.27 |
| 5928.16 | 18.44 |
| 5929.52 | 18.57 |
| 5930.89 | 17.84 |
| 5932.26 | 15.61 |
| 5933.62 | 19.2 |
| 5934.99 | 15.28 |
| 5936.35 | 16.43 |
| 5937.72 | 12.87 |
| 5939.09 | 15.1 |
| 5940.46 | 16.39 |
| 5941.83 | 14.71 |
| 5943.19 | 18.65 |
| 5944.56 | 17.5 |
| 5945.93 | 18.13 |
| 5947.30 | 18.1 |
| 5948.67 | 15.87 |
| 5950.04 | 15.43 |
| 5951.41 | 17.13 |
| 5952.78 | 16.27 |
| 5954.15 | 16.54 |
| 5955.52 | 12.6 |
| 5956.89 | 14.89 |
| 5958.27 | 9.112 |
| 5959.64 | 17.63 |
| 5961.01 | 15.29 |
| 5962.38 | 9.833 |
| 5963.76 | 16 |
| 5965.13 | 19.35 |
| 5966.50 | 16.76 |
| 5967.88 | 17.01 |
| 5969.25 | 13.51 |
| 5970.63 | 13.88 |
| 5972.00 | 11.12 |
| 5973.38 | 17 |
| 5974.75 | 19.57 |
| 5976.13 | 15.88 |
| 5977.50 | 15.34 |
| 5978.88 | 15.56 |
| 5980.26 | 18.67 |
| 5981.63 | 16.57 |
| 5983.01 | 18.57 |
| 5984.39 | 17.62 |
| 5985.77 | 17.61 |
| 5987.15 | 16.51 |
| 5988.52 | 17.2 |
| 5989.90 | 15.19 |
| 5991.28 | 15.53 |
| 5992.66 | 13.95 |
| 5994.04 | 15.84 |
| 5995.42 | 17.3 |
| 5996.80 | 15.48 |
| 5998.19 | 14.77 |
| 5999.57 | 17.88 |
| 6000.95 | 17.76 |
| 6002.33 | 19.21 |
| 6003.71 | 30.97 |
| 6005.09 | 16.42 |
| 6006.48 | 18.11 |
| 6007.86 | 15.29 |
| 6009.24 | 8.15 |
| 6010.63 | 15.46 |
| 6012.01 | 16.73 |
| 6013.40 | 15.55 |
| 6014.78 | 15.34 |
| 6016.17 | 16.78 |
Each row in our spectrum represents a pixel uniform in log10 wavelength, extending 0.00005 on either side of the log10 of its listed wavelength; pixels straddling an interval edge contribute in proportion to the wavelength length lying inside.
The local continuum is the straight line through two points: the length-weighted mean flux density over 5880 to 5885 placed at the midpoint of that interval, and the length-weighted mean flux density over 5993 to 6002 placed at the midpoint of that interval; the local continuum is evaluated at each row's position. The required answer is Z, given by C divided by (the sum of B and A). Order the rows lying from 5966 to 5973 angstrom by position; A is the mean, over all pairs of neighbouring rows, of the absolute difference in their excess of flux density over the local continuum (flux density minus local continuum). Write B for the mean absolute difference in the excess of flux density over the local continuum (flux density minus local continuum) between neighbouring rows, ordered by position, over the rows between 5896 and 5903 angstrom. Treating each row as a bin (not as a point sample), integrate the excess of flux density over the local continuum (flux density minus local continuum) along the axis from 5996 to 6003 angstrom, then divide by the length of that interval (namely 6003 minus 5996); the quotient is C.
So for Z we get 0.10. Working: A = 1.7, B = 3.0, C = 0.48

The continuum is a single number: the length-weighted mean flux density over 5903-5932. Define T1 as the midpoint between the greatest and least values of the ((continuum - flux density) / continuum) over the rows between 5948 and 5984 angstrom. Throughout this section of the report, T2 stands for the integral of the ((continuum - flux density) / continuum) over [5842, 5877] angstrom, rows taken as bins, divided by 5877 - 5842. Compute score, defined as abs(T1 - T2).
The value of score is 0.11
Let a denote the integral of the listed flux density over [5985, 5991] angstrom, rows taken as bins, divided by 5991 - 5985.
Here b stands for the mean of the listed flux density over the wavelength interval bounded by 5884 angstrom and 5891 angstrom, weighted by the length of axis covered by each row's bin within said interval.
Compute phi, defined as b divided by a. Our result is 0.78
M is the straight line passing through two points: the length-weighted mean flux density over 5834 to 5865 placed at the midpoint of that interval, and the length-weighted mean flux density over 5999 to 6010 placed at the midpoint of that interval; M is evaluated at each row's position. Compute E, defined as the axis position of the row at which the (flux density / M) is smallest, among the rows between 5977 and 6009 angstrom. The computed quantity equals 5992.66 angstrom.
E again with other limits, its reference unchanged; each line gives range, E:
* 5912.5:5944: 5926.79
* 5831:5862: 5861.65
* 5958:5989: 5958.27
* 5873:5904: 5888.71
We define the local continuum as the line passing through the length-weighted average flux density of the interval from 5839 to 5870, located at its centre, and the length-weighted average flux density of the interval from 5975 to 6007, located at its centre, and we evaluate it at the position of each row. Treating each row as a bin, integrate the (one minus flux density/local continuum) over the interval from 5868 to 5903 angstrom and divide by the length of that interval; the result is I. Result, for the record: 0.042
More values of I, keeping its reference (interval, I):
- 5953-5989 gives 0.080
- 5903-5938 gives 0.032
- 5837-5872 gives -0.001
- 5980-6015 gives 0.032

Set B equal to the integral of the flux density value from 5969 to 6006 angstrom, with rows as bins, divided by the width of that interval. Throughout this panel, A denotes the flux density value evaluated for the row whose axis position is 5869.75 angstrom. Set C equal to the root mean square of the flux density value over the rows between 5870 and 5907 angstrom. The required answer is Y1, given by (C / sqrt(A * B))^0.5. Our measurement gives 0.93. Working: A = 18.71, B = 16.9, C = 15.4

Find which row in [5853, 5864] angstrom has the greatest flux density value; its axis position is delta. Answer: 5853.56 angstrom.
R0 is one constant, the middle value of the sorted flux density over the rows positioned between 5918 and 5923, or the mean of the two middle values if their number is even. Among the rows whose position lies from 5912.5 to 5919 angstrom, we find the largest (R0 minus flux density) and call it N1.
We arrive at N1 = 4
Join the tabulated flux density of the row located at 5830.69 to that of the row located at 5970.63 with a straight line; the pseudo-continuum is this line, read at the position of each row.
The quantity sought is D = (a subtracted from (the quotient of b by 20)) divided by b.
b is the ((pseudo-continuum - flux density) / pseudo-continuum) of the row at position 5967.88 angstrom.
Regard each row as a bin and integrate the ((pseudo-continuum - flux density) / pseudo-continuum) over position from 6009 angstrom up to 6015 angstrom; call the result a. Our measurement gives -2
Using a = -0.4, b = -0.22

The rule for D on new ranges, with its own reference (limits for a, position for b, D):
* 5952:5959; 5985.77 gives 0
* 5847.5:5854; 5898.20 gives 16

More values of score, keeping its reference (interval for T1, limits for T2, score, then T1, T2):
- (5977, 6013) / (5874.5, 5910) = 0.27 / -0.22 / 0.057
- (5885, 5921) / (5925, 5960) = 0.13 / 0.14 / 0.008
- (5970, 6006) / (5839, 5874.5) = 0.31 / -0.31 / 0.004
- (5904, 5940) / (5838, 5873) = 0.00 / 0.00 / 0.004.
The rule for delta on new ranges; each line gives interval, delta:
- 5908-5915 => 5911.80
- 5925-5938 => 5933.62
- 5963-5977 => 5974.75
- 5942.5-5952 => 5943.19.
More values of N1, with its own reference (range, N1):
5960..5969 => 8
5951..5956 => 5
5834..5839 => 3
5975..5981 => 3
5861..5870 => 8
